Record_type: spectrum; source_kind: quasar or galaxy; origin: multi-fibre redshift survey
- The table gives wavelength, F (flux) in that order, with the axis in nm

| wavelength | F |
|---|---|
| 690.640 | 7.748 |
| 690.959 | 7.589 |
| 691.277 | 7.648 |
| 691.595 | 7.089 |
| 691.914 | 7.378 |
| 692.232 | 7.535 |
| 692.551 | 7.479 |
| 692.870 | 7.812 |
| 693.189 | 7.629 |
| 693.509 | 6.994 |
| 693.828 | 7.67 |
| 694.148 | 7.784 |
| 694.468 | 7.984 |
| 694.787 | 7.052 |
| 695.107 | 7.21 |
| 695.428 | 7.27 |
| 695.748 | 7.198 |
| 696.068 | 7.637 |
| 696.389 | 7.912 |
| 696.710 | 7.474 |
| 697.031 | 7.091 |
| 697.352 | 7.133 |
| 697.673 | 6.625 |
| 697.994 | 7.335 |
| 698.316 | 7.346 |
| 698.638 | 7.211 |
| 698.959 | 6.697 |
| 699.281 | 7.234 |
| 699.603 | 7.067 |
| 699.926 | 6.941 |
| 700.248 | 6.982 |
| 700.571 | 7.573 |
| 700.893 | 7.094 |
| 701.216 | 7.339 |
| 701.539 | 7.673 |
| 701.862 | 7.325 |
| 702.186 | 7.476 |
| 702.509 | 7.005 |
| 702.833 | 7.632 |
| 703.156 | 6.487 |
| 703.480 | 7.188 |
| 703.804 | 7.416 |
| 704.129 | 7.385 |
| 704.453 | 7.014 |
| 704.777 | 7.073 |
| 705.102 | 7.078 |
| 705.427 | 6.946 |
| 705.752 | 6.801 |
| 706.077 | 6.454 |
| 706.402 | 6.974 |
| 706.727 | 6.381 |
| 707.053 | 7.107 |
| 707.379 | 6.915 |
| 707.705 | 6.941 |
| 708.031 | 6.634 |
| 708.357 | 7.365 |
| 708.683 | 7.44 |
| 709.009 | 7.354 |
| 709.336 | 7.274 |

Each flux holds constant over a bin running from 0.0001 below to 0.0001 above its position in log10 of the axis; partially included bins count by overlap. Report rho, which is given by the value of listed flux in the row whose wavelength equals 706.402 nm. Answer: 6.974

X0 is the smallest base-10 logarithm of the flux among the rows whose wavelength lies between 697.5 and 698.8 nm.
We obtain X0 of 0.821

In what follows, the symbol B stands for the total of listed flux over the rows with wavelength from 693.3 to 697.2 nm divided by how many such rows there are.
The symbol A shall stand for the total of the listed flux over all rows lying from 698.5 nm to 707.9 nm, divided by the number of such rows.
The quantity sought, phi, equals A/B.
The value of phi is 0.95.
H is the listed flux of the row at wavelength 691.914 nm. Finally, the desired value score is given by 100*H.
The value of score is 738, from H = 7.378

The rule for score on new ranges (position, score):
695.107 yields 721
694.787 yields 705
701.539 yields 767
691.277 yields 765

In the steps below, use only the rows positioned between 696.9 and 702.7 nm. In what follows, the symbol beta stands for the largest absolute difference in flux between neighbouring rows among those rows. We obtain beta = 0.71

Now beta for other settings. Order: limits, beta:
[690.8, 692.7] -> 0.56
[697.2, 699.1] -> 0.71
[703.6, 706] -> 0.37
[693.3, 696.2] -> 0.93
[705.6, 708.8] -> 0.73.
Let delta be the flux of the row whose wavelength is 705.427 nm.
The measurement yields 6.946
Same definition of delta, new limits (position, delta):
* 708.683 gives 7.44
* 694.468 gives 7.984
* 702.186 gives 7.476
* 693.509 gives 6.994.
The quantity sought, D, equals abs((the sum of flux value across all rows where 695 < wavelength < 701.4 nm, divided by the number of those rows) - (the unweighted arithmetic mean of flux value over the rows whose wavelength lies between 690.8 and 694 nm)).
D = 0.264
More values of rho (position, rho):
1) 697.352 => 7.133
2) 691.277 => 7.648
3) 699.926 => 6.941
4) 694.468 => 7.984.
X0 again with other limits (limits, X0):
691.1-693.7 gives 0.845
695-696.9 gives 0.857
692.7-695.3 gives 0.845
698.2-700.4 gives 0.826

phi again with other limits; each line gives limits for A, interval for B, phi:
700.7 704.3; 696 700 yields 1.01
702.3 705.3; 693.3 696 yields 0.97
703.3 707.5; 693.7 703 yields 0.95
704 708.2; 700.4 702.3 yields 0.93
